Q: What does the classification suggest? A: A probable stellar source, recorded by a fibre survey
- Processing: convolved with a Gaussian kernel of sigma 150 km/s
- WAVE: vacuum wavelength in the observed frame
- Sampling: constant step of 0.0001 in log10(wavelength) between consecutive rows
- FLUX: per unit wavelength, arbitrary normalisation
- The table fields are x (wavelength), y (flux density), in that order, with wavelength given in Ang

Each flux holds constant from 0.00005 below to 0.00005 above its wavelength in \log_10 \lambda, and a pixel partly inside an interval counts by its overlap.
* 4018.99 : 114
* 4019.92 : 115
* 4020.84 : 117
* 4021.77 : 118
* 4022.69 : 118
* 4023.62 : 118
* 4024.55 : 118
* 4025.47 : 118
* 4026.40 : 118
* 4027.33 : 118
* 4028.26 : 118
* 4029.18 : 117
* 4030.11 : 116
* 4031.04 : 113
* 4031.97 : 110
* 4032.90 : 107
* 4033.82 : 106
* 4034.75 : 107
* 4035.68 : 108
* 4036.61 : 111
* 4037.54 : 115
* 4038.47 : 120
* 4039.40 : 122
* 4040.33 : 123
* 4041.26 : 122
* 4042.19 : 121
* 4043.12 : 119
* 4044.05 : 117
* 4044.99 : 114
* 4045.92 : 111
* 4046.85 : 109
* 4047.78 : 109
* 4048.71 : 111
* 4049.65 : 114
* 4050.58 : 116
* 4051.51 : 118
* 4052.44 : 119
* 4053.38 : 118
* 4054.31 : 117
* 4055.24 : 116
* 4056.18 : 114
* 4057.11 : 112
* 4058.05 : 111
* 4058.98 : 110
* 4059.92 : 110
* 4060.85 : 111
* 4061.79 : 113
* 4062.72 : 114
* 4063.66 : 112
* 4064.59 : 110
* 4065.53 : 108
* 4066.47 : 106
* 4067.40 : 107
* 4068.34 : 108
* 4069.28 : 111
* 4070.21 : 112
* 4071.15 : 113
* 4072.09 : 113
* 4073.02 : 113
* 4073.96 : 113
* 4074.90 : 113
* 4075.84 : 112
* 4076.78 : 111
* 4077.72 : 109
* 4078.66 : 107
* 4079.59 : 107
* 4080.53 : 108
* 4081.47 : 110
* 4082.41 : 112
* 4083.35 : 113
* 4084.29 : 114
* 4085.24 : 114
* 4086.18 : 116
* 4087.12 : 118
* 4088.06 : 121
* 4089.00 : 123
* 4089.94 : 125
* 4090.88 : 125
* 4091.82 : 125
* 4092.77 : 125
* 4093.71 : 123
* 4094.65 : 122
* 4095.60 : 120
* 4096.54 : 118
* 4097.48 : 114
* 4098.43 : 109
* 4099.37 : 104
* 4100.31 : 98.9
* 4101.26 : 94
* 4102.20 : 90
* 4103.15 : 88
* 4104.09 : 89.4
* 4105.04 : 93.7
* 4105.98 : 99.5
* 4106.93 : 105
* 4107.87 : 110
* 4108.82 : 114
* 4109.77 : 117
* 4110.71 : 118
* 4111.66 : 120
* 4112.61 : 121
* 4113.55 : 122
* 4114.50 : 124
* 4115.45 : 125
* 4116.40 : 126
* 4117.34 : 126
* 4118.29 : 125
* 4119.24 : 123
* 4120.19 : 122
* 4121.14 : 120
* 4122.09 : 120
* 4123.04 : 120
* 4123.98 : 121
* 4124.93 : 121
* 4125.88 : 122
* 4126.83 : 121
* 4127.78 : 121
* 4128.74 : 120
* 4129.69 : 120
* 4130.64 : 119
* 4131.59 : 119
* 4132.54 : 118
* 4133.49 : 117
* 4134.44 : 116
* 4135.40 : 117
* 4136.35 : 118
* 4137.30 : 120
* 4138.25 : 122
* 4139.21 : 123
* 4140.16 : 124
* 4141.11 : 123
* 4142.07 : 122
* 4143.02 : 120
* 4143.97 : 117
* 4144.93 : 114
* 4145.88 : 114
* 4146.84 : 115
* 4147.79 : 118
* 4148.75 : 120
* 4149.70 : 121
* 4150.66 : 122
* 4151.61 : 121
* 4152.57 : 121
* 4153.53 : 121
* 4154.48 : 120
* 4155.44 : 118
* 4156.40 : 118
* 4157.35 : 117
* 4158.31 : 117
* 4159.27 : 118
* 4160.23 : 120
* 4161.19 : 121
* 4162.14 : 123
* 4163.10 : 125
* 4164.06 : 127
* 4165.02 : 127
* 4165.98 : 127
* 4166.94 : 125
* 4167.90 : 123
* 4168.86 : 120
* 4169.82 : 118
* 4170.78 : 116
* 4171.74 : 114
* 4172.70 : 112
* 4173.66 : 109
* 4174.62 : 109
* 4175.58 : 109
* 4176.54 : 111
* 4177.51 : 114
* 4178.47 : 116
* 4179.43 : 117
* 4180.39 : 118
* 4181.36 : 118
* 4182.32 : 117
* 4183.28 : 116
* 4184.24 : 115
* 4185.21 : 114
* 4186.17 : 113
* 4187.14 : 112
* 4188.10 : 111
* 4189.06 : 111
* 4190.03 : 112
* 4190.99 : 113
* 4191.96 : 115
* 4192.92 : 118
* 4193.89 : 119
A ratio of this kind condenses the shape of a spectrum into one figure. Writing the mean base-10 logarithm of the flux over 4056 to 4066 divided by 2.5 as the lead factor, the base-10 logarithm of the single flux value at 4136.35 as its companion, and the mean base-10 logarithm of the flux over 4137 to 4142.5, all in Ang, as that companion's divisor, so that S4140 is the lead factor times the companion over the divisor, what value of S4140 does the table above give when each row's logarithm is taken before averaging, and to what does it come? 0.813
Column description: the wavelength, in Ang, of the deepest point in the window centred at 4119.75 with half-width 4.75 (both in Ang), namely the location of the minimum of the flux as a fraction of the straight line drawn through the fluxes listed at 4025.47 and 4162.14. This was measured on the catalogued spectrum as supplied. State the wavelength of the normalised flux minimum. 4123.04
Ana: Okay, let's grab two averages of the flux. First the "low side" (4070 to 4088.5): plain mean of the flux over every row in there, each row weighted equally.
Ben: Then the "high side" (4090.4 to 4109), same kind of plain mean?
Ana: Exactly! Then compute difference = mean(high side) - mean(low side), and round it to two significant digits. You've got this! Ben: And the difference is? -4.1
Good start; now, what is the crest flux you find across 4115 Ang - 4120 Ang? 126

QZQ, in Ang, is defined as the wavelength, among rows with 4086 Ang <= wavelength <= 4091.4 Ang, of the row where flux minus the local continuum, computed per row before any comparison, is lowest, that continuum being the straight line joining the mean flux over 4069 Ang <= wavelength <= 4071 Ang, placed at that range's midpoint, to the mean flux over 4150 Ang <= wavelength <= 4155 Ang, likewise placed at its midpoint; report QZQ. 4086.18 Ang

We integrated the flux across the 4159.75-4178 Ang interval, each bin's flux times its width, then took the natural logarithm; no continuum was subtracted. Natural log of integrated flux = 7.68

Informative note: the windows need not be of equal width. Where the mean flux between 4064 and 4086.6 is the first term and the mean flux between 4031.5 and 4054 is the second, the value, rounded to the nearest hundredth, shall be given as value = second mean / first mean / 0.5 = 2.07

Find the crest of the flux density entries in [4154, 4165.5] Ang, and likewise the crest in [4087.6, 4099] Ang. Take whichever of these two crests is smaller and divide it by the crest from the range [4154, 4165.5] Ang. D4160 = 0.98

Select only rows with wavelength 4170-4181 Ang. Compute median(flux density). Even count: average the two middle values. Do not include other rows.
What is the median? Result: 114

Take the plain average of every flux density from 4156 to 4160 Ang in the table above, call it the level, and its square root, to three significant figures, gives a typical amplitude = 10.8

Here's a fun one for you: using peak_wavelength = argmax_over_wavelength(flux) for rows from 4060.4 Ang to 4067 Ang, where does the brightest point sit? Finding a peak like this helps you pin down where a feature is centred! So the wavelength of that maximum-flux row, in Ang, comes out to 4062.72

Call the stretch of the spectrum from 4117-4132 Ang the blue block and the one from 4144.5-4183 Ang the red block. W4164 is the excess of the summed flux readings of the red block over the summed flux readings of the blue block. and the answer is 2791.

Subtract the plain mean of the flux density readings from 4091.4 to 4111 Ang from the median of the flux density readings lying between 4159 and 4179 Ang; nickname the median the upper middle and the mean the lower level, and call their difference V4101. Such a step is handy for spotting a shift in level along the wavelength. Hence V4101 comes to 10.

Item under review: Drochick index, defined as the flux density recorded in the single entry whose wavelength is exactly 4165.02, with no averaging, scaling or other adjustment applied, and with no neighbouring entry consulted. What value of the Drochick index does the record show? 127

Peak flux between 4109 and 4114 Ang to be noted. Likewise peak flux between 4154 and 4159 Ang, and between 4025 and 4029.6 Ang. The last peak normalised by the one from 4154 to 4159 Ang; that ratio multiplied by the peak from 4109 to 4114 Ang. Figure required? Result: 120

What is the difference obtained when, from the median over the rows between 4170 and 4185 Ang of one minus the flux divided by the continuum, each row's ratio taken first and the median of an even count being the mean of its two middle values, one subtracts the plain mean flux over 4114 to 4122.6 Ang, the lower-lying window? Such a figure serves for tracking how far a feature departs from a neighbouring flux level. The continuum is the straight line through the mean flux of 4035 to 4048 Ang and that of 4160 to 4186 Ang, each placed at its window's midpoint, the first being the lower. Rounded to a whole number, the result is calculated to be -123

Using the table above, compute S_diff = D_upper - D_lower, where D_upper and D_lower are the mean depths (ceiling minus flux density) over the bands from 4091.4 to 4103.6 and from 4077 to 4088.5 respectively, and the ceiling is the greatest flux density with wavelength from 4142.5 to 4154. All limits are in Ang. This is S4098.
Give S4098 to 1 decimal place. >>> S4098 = 2.3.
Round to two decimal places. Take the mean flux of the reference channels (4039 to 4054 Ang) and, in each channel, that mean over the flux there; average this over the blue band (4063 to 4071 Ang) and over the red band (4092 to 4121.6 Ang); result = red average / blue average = 0.98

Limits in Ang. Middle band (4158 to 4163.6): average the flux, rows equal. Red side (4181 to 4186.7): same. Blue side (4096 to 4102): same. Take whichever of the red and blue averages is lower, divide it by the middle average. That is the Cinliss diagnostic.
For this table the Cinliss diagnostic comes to 0.88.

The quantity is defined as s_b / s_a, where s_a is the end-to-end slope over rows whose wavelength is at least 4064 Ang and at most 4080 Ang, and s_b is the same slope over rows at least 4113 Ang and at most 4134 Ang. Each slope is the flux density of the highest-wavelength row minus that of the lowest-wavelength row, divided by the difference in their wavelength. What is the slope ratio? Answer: 1.3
